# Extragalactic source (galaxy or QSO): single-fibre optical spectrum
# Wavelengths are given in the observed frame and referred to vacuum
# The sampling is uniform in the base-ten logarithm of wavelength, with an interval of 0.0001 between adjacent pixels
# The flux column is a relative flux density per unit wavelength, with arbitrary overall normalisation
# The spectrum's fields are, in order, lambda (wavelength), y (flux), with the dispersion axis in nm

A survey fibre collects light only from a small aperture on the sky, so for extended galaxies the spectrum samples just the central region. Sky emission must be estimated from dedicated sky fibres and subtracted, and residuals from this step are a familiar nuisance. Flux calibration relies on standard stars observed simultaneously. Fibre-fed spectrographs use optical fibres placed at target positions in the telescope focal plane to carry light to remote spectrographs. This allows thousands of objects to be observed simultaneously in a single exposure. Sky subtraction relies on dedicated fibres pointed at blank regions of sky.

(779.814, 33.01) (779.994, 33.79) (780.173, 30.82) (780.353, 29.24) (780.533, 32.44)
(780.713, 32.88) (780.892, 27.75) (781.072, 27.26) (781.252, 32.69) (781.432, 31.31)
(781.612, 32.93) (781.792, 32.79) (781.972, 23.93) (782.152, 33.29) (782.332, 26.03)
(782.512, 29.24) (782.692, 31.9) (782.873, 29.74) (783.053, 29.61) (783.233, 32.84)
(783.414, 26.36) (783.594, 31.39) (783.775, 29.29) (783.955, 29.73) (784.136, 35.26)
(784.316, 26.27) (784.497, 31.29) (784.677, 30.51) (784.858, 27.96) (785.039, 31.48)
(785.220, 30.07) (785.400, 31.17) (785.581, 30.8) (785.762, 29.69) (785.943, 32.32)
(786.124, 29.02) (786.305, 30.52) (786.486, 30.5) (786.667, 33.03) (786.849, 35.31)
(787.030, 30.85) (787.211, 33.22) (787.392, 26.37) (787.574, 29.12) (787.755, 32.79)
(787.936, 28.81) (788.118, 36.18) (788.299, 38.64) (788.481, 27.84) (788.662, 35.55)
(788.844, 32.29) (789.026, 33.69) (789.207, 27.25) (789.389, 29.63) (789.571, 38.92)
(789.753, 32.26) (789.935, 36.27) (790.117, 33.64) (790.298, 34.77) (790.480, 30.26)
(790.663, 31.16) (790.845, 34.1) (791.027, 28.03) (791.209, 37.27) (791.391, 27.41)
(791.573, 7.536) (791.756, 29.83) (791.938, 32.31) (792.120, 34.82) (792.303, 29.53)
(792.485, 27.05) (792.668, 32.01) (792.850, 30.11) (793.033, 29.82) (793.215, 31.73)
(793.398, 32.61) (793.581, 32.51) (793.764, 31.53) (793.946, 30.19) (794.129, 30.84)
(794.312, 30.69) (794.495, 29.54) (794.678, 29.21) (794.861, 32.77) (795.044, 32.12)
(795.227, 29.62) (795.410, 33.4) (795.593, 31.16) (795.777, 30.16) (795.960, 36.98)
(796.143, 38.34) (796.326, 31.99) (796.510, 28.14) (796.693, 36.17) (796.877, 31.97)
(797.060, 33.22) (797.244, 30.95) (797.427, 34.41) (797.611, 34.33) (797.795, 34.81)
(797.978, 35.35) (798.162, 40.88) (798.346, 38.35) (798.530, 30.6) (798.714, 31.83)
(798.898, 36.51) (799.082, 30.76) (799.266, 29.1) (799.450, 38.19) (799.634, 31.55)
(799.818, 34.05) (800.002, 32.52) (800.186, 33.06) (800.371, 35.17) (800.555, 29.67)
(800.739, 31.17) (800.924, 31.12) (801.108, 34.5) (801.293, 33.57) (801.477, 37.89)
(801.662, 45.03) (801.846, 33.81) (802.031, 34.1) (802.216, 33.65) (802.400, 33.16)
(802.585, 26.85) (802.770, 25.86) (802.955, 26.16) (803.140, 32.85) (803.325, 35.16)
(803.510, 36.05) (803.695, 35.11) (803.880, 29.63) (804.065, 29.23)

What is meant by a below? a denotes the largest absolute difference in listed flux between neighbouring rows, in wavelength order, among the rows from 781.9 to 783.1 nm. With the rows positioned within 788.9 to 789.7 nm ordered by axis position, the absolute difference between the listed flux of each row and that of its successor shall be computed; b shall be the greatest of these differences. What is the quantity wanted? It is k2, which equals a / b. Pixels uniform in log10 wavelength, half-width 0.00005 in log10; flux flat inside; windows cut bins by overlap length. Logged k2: 1.0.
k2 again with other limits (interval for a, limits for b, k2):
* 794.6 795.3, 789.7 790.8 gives 0.8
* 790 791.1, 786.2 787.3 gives 1.4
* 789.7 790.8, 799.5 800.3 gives 1.8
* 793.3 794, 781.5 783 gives 0.1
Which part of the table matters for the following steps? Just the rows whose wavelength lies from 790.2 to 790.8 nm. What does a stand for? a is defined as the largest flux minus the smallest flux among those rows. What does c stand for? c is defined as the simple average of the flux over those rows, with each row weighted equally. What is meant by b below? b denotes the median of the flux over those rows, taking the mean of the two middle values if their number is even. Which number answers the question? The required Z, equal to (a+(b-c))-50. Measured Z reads -46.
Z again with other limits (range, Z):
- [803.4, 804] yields -42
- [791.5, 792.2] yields -18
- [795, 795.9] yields -46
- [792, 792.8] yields -42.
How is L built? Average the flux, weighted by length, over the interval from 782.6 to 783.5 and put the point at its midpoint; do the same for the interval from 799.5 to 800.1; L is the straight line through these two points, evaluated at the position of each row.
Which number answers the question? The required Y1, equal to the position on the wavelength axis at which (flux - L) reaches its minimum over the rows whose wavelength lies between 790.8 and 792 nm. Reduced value 791.573 nm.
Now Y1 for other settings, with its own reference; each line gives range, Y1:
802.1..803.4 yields 802.770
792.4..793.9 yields 792.485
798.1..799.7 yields 799.266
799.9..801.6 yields 800.555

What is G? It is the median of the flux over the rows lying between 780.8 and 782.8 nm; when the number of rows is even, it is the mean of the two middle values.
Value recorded 31.3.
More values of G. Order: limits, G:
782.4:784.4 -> 29.7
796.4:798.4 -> 34.4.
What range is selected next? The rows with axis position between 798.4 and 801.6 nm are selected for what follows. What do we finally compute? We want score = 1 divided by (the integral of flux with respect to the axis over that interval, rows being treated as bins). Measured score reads 0.0094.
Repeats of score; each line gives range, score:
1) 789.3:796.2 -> 0.0046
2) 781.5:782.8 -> 0.0256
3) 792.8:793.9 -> 0.0290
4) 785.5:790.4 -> 0.0063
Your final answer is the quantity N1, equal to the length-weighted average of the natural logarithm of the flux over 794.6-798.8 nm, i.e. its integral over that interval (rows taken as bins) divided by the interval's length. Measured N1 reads 3.503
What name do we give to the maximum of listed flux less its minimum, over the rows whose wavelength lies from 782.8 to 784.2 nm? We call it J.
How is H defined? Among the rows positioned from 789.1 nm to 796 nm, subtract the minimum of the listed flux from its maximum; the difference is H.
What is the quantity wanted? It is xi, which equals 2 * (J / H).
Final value 0.6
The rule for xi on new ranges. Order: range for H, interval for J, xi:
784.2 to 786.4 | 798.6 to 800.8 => 3.0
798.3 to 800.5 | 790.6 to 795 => 6.4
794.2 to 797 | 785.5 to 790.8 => 2.5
